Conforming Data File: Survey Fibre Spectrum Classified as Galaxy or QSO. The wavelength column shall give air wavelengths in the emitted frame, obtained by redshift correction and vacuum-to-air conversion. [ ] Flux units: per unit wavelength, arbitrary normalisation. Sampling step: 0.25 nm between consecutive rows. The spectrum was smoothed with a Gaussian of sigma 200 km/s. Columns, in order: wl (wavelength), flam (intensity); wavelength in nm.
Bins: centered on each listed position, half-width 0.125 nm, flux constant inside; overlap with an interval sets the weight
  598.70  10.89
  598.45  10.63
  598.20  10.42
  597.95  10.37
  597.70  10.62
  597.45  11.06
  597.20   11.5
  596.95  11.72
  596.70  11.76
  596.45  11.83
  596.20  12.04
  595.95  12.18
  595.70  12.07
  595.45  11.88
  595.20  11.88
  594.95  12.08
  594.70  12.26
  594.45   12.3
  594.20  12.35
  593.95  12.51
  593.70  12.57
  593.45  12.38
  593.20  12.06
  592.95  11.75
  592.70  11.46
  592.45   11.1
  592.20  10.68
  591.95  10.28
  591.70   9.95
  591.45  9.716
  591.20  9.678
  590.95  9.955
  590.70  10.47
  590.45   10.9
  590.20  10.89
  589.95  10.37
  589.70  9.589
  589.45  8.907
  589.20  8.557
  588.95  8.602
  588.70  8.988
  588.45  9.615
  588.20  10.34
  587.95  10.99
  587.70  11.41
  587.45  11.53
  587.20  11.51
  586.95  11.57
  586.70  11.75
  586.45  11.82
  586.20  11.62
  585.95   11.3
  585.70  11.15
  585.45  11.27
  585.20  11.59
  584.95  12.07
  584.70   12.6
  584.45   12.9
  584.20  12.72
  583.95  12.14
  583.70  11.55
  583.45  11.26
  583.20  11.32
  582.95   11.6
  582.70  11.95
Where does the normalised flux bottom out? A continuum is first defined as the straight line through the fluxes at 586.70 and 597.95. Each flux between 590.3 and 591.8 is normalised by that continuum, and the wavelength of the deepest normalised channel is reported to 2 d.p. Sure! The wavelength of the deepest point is 591.20 nm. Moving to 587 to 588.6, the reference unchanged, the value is 588.45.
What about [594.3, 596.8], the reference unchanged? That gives 595.20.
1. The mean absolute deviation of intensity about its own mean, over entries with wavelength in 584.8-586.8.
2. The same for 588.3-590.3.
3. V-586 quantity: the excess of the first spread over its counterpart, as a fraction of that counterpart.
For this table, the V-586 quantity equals -0.63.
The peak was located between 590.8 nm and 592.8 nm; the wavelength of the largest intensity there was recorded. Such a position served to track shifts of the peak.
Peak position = 592.70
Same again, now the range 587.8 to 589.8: 587.95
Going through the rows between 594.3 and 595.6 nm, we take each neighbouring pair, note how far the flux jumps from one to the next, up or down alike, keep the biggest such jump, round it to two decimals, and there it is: 0.20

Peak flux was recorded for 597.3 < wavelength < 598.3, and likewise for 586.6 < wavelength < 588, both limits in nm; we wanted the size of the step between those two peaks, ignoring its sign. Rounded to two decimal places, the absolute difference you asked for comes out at 0.69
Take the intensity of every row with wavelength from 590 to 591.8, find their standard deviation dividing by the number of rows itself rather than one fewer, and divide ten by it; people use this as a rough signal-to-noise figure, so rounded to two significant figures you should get 21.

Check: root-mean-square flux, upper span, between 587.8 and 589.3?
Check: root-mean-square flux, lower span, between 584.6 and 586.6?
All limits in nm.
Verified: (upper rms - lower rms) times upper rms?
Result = -20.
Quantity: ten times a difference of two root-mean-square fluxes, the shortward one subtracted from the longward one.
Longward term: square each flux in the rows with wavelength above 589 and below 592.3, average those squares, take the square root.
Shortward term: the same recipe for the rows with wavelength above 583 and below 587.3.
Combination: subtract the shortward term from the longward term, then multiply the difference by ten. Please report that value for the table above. -18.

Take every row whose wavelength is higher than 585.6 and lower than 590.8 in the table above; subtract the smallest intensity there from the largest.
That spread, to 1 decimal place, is 3.3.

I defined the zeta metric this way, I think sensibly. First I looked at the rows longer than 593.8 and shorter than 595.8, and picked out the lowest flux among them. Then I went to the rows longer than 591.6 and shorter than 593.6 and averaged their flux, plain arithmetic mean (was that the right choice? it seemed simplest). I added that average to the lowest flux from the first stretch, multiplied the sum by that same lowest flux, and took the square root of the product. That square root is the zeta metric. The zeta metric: 16.6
